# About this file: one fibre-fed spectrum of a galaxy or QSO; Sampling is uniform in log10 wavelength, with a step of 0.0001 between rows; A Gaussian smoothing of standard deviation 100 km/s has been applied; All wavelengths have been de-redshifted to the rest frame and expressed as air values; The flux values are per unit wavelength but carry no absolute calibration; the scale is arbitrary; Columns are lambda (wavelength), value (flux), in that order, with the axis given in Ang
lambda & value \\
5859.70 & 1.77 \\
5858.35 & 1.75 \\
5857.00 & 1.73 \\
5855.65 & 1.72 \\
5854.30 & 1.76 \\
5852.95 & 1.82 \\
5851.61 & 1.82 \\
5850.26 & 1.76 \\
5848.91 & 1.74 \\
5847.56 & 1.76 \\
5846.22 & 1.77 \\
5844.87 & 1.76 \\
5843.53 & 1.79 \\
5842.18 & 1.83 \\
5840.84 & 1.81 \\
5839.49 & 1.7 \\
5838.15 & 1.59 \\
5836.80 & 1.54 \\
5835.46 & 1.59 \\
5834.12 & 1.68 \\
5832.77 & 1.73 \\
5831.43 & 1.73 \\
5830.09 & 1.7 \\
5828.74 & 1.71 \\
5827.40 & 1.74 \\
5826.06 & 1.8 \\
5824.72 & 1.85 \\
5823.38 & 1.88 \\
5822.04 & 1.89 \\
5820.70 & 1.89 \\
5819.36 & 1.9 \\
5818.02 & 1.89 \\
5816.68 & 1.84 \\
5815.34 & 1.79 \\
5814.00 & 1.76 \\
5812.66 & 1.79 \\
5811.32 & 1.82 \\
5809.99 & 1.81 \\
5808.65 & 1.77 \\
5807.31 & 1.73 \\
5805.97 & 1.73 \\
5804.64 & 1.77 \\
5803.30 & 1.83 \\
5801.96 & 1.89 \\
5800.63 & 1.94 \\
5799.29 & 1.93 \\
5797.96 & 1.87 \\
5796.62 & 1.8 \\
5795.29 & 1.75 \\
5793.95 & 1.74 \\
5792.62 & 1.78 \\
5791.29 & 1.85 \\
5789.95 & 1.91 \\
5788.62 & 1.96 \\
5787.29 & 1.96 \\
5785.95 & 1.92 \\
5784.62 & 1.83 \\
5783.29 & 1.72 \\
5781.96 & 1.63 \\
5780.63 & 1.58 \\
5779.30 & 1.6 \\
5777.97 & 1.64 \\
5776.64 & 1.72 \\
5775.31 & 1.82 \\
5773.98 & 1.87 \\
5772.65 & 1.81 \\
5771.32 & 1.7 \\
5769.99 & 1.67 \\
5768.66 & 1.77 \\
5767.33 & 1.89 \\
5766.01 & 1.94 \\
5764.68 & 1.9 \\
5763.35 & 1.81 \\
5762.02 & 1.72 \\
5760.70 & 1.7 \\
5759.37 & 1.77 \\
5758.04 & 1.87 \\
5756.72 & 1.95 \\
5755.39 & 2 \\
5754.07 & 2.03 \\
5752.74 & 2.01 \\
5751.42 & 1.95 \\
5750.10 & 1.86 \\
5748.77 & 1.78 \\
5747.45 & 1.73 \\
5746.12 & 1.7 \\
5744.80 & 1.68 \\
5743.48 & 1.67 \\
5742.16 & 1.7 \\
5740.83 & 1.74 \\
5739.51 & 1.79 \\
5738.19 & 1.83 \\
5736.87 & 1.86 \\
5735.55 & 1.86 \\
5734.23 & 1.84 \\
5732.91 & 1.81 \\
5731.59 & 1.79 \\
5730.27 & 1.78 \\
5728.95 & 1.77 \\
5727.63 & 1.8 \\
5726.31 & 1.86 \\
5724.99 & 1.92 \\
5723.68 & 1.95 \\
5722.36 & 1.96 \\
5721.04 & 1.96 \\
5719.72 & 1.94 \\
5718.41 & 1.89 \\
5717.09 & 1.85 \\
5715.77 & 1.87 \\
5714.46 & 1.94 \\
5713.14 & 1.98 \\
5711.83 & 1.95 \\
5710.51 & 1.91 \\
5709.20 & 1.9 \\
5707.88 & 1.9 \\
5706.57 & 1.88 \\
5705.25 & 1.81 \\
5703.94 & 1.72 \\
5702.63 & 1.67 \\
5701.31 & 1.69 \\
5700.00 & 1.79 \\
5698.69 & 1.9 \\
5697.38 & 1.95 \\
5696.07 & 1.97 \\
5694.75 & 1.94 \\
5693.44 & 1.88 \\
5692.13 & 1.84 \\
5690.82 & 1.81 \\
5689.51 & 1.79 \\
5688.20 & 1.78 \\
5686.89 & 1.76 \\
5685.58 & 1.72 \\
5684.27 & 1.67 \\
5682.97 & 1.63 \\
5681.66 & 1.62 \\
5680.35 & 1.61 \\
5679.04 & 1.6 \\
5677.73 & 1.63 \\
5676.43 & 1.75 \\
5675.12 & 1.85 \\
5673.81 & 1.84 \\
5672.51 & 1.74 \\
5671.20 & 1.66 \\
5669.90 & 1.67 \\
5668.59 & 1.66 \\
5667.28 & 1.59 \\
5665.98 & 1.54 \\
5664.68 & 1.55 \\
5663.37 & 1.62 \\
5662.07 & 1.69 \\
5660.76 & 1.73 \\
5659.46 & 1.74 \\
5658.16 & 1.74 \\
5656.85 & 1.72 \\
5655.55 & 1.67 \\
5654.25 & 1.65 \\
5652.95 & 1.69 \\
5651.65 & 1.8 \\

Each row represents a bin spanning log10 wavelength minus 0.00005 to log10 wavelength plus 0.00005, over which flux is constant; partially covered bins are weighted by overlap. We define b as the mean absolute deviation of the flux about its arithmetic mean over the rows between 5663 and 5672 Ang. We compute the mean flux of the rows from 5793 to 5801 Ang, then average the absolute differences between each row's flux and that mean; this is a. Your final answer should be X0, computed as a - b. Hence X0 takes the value 0.03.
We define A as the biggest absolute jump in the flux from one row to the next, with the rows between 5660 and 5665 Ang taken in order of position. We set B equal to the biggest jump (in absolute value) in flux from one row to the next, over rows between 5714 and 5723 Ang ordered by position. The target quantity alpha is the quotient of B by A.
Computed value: 1.00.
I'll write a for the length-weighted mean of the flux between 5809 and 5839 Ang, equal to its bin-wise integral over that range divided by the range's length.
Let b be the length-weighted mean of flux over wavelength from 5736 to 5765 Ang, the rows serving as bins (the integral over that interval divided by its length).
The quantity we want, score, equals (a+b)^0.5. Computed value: 1.89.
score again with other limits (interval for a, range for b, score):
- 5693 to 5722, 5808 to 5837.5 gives 1.91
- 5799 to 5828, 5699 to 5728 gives 1.92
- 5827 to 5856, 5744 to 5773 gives 1.89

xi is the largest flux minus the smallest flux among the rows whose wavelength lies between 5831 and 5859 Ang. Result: 0.29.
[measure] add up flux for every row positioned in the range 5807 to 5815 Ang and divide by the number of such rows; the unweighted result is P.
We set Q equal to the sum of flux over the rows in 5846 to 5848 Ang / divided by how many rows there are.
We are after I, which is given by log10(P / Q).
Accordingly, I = 0.004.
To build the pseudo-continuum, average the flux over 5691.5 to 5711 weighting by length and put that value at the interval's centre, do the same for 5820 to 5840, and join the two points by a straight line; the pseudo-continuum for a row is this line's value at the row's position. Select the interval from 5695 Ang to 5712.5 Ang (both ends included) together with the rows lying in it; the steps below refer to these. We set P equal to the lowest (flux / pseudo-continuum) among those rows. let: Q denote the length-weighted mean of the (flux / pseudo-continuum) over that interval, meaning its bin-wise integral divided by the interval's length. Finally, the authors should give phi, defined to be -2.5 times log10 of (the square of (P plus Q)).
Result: -1.40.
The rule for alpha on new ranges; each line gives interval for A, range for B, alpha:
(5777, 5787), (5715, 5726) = 0.45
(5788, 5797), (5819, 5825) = 0.43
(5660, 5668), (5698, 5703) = 1.57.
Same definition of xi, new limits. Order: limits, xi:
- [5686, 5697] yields 0.21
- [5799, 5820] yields 0.21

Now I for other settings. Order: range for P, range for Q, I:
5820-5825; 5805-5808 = 0.036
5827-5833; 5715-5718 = -0.033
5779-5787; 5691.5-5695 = -0.042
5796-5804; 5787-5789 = -0.019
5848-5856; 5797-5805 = -0.024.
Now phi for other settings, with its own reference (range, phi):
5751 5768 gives -1.50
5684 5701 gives -1.37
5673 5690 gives -1.24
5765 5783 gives -1.35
